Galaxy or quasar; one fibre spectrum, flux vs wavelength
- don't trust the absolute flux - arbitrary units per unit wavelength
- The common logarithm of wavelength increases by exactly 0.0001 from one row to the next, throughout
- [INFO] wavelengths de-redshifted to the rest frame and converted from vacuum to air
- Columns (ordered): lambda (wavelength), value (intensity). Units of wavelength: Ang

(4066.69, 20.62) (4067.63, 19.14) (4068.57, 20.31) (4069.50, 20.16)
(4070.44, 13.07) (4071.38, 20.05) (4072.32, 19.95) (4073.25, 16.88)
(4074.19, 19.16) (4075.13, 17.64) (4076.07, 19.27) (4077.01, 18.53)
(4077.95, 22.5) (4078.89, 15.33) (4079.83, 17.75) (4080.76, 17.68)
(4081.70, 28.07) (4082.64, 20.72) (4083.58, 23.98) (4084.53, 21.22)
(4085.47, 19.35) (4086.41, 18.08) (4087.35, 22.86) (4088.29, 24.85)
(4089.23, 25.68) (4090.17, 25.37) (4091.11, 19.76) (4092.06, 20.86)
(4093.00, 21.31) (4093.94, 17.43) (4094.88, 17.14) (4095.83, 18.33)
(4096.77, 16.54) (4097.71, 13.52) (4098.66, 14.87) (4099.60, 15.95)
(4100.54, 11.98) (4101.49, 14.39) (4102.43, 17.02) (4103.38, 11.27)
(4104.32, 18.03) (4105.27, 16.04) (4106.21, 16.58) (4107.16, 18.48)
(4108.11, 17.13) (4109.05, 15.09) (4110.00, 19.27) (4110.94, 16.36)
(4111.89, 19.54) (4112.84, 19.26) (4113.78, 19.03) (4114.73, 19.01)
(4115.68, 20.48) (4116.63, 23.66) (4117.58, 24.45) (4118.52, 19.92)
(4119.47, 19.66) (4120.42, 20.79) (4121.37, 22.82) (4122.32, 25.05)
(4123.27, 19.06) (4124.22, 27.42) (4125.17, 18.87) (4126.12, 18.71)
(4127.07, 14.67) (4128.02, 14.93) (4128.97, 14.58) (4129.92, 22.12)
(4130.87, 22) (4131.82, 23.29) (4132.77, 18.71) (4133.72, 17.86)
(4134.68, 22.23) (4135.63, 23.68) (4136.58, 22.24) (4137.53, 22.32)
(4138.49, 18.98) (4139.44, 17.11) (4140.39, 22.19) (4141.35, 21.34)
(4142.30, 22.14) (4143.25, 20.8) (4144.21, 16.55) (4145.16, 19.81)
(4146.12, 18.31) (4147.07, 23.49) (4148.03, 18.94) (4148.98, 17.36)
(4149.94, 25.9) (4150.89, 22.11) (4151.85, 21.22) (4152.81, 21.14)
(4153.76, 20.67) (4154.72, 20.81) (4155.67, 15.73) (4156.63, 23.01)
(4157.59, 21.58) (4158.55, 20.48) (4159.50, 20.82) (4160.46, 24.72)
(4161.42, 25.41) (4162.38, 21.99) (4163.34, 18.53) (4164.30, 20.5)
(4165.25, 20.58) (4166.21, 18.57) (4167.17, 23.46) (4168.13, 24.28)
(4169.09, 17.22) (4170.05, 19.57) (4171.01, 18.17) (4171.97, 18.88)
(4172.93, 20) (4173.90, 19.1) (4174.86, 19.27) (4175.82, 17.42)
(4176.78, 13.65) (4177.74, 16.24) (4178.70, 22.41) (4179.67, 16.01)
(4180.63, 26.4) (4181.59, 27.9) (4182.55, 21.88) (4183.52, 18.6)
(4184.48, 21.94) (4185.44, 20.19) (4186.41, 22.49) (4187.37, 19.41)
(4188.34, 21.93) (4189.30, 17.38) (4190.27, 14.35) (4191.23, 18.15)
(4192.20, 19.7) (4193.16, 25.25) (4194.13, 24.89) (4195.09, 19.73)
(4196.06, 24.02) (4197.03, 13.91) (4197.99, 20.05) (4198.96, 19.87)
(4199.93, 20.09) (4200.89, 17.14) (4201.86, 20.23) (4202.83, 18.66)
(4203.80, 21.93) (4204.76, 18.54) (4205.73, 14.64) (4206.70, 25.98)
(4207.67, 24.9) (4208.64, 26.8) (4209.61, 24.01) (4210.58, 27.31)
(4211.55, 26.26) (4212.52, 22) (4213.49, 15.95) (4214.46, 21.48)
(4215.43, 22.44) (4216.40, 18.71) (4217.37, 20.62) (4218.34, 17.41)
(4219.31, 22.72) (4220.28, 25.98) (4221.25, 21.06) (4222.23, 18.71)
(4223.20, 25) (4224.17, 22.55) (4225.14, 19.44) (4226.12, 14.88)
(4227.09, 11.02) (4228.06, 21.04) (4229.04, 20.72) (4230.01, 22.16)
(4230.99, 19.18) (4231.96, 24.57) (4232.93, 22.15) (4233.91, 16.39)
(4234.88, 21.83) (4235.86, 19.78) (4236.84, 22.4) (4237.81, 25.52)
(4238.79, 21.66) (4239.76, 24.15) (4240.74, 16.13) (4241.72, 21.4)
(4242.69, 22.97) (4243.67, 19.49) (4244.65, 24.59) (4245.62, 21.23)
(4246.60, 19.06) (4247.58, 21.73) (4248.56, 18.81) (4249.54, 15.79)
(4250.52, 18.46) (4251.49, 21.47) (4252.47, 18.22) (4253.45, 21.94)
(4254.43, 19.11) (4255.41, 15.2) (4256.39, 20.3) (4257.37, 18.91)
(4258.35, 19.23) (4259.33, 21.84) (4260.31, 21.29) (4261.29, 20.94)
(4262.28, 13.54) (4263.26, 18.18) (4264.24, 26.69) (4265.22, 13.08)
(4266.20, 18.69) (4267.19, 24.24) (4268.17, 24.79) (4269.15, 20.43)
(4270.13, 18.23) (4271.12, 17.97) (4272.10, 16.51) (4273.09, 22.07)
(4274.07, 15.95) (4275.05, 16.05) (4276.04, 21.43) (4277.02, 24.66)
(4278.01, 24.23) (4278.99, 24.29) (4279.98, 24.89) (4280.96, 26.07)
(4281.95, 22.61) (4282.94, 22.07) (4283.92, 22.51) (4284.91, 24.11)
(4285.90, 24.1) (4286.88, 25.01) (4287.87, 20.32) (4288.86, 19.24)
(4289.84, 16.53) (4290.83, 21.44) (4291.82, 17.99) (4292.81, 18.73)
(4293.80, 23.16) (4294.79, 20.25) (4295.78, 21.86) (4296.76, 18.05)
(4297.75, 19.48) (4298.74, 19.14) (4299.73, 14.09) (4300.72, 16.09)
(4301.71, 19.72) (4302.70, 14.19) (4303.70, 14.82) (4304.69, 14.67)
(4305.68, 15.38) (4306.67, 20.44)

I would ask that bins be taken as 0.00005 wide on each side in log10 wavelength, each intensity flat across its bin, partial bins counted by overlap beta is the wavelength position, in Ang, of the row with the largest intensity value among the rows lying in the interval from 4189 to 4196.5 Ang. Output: 4193.16 Ang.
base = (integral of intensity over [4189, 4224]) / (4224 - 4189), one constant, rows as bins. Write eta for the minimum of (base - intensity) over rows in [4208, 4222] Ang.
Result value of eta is -6.3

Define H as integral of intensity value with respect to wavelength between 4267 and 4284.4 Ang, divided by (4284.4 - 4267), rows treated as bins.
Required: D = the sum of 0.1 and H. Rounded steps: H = 21.6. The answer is 21.7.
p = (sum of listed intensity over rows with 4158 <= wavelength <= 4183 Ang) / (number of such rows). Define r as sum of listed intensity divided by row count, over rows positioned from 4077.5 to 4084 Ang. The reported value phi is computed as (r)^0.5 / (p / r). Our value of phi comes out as 4.6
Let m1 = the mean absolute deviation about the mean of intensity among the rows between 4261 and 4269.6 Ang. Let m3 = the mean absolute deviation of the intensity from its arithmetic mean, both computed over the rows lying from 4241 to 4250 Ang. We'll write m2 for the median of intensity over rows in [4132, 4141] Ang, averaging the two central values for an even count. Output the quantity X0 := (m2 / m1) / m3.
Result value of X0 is 2.9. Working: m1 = 3.7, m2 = 22.2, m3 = 2.0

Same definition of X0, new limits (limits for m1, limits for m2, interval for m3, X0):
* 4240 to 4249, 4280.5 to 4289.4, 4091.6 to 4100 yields 6.0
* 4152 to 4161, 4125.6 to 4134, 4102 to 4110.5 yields 8.1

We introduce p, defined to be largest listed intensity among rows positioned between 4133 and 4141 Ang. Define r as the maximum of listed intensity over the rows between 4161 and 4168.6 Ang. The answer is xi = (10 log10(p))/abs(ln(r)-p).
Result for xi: 0.672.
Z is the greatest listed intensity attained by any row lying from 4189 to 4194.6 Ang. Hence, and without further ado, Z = 25.25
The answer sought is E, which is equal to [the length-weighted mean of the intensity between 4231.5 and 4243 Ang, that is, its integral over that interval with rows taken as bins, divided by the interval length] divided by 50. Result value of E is 0.431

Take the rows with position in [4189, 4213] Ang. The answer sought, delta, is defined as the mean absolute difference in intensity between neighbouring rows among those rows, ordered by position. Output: 3.5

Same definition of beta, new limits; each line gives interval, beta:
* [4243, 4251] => 4244.65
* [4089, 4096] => 4089.23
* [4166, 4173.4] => 4168.13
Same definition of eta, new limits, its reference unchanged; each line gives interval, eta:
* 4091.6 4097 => -0.3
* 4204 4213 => -6.3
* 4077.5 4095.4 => -7.0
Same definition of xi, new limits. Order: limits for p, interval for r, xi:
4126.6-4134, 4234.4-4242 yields 0.682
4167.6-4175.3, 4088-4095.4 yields 0.659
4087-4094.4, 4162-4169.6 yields 0.627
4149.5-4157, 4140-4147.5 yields 0.621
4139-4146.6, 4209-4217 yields 0.713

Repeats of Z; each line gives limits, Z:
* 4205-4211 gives 27.31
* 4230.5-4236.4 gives 24.57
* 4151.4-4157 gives 23.01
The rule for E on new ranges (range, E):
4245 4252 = 0.392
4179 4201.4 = 0.410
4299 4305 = 0.315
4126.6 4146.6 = 0.396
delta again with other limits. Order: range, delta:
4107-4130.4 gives 2.7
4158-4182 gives 2.8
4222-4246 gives 4.0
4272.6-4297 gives 2.3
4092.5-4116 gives 2.3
